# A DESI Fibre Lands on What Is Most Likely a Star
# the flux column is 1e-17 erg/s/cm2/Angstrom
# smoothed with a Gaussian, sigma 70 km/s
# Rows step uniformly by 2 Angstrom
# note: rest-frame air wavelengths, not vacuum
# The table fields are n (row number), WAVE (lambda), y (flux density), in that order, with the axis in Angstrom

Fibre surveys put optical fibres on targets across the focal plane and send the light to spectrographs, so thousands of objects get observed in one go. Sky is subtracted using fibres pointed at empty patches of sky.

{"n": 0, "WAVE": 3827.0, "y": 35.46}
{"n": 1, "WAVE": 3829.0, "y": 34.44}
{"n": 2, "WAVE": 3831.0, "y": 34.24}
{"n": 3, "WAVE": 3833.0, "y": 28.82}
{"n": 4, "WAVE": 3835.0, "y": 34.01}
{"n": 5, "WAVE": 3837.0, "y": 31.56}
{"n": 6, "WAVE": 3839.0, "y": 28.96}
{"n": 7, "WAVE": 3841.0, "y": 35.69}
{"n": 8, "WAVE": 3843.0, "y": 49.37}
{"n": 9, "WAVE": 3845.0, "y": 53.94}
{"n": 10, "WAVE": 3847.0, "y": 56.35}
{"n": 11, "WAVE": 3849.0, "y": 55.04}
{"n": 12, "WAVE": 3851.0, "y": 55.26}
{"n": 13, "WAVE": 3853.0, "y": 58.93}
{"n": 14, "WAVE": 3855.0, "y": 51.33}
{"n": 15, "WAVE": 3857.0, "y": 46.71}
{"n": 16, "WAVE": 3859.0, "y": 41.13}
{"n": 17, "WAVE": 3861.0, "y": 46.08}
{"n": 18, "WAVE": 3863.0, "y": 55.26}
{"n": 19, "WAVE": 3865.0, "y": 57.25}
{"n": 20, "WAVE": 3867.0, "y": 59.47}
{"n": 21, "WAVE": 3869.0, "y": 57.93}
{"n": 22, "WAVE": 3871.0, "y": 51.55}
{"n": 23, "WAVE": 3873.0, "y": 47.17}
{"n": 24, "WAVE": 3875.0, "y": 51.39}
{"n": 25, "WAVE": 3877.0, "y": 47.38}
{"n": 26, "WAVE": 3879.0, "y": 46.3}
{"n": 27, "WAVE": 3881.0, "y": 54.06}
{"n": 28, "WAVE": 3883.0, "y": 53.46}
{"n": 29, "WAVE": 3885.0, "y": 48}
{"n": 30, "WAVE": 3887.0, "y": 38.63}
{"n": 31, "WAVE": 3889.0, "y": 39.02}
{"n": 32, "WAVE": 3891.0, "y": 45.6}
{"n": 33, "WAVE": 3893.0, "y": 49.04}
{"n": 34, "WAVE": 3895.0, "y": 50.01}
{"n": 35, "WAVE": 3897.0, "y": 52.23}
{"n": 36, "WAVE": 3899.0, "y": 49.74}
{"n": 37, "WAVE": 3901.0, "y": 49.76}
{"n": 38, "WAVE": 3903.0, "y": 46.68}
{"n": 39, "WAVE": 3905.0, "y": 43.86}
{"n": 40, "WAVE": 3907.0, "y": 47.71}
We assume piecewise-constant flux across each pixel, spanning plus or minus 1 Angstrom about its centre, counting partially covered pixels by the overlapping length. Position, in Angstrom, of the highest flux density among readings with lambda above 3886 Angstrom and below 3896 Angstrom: 3895.0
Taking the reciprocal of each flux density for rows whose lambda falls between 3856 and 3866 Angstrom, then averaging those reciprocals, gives 0.021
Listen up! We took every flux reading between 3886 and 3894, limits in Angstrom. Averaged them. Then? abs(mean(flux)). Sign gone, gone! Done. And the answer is 43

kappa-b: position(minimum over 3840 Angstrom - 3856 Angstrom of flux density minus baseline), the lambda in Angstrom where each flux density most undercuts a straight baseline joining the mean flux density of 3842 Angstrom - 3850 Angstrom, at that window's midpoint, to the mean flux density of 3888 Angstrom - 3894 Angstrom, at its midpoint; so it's 3841.0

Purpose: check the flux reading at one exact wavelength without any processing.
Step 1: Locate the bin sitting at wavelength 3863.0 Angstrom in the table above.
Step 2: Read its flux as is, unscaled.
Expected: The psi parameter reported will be 55.26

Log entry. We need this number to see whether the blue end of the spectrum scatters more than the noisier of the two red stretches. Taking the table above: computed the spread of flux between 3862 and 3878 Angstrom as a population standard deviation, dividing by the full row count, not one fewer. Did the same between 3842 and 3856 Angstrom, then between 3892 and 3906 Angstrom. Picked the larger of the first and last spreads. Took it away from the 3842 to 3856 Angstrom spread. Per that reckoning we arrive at -1.5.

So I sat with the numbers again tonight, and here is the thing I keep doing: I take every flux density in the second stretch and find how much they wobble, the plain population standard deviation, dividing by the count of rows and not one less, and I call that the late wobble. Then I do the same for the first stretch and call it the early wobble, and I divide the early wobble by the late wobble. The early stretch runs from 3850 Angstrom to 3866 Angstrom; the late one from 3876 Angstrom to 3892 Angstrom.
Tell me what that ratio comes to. 1.1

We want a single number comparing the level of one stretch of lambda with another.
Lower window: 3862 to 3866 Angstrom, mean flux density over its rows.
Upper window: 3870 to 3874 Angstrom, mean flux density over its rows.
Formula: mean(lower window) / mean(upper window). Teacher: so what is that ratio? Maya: 1.1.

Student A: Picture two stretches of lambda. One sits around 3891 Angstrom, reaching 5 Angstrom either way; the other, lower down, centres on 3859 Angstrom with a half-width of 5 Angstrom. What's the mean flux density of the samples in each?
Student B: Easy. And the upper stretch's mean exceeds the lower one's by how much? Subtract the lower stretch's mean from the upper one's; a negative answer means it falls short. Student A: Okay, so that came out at -3.6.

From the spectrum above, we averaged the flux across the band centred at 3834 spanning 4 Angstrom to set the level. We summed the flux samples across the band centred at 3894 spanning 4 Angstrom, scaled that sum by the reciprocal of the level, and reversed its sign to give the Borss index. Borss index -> -3.2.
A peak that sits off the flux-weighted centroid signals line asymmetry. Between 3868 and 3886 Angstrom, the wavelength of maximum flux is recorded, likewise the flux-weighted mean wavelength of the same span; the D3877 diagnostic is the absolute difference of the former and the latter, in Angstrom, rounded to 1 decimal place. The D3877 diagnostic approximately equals 7.9 Angstrom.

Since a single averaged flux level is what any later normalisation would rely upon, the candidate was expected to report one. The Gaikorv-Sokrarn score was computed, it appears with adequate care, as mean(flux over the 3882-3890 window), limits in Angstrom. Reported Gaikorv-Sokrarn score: 45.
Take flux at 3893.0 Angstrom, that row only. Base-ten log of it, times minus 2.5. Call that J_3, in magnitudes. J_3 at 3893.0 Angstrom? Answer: -4.2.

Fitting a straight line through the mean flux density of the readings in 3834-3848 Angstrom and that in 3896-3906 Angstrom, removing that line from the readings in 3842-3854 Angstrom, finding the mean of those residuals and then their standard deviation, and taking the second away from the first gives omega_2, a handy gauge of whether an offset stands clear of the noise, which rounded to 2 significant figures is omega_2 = 10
